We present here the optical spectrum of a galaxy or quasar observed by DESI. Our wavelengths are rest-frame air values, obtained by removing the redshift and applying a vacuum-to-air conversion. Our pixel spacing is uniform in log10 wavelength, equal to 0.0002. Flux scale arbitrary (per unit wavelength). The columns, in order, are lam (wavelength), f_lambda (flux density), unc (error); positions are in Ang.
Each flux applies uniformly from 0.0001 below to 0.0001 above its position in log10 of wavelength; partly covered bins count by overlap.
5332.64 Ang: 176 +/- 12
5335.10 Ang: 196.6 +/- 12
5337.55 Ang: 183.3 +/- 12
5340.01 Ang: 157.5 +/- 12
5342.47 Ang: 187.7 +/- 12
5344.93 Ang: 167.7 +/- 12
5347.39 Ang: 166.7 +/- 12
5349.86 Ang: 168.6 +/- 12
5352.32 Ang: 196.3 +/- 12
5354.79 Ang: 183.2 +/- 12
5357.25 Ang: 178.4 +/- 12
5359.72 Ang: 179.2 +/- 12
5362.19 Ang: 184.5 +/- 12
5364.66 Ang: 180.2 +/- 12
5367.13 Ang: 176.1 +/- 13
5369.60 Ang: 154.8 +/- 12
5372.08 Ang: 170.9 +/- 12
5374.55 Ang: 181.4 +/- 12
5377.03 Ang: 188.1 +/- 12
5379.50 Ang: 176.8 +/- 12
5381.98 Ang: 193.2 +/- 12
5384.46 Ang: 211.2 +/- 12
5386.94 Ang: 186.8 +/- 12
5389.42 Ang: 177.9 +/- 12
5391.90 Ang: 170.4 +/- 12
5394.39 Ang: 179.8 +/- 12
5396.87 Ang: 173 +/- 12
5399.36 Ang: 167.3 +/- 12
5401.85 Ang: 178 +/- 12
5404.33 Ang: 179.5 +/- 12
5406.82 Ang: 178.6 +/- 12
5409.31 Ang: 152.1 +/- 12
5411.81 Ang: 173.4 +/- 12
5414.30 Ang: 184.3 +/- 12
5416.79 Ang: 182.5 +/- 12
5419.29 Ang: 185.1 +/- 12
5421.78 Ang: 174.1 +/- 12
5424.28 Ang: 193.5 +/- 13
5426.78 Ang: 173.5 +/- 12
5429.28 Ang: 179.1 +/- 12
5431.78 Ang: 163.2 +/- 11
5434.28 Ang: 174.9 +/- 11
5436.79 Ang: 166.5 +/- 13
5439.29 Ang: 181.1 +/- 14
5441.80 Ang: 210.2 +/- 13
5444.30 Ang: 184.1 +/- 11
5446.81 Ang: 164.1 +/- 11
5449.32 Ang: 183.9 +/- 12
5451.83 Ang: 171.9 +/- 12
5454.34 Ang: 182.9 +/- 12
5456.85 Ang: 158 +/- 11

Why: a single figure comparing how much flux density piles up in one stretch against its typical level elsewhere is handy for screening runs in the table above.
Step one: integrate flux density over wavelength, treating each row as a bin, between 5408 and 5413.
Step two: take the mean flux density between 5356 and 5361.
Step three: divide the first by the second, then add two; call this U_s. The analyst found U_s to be 6.54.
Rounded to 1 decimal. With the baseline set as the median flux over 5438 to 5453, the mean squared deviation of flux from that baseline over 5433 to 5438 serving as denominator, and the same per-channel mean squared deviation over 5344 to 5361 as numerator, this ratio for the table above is 0.8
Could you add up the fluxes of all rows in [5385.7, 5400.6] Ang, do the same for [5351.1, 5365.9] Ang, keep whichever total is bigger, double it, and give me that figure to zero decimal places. 2204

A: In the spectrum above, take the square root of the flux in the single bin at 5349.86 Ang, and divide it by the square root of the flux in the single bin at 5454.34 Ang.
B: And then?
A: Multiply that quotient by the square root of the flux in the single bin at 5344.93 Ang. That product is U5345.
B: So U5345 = 12.4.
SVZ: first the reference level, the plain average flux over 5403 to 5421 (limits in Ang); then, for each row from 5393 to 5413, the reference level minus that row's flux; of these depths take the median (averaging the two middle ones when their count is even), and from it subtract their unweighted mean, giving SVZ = -3.0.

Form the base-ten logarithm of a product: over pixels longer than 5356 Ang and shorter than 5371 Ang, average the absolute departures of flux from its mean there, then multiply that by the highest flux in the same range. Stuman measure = 3.11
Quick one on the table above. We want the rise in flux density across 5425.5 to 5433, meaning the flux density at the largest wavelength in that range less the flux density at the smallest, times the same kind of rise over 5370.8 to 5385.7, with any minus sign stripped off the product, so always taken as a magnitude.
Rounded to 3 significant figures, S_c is 415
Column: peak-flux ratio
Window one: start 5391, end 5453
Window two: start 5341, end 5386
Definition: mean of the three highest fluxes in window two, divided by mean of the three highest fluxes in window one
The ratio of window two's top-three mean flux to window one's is 1.02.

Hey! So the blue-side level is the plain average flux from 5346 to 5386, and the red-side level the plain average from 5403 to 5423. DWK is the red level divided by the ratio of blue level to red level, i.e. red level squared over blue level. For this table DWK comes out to 172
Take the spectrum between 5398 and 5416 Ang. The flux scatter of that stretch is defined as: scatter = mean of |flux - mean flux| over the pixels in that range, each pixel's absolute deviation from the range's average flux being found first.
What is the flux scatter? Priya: 7.8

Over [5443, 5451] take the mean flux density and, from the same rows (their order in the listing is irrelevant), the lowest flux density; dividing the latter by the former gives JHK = 0.93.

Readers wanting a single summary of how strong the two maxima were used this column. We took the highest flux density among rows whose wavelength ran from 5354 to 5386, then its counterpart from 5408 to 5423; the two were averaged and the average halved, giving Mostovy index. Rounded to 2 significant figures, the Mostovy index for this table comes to 99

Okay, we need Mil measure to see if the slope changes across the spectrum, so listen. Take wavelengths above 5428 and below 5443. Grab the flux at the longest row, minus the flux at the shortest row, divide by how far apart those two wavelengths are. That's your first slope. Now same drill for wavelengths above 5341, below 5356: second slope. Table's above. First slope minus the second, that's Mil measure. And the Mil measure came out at 2.8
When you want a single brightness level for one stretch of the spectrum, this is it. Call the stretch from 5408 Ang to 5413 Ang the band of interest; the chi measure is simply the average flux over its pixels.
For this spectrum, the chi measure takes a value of 163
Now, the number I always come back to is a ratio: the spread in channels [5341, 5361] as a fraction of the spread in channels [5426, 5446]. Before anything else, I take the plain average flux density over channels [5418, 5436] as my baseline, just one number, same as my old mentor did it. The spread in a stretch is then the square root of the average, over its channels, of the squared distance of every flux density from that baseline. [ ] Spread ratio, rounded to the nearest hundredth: 0.73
